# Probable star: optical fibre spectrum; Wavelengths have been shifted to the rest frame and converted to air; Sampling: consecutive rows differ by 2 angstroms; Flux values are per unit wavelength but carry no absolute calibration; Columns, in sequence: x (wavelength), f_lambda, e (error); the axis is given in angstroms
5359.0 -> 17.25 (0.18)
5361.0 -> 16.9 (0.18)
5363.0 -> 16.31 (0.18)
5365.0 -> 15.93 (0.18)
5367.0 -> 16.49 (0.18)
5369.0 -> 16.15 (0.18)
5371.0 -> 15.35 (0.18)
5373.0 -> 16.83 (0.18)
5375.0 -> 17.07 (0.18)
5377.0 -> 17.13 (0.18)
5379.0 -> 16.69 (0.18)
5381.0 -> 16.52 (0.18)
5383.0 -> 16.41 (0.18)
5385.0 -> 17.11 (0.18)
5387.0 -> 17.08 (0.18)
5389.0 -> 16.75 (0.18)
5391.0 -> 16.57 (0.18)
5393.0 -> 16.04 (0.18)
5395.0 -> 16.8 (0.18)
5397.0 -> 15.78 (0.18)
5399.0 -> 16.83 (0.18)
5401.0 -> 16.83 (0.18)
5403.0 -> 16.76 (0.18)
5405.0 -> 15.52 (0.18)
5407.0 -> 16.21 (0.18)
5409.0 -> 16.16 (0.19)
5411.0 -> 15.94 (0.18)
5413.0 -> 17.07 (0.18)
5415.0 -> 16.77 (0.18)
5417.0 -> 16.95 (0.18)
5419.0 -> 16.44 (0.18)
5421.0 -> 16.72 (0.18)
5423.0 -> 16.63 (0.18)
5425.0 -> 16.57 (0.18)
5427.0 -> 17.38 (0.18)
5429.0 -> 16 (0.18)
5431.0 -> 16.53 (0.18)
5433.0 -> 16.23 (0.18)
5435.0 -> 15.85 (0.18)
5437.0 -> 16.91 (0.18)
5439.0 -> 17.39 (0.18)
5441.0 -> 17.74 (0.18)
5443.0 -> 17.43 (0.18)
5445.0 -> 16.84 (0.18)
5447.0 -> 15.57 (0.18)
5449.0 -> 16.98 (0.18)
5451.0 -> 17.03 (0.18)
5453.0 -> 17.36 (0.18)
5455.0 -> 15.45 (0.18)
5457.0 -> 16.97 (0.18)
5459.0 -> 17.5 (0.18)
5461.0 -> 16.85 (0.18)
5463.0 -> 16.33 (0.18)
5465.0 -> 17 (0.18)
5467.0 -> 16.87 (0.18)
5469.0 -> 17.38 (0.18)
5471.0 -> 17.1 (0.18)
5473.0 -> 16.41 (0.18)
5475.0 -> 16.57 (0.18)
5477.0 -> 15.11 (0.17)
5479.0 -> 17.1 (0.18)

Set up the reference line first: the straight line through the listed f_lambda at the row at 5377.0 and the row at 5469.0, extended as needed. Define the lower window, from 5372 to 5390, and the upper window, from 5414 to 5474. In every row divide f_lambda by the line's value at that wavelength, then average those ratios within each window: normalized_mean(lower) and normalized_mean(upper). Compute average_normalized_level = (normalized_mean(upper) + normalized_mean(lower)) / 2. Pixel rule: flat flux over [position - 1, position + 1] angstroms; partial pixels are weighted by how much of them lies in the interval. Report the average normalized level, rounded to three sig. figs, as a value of 0.976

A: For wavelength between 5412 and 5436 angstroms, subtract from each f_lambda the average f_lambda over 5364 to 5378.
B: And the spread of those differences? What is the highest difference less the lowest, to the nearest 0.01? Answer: 1.53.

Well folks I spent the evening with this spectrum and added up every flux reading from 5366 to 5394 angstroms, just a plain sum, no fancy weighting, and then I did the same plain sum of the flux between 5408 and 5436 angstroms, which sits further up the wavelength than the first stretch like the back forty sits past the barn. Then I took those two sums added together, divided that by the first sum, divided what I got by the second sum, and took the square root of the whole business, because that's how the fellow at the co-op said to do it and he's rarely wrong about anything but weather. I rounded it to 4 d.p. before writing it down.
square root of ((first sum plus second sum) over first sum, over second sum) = 0.0929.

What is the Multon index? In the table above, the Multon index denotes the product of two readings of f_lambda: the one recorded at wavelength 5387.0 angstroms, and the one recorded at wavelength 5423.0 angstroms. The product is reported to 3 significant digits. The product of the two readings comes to 284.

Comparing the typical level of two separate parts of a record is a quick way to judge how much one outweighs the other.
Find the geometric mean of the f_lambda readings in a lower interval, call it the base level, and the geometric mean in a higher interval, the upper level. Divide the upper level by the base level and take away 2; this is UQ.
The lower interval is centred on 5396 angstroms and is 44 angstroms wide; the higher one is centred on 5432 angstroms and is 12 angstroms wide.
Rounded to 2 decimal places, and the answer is -1.01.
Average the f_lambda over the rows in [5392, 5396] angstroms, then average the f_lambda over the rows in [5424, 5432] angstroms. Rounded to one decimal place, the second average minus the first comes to 0.2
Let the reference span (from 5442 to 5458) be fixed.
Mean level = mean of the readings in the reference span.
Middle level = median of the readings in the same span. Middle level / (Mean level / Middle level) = 17.3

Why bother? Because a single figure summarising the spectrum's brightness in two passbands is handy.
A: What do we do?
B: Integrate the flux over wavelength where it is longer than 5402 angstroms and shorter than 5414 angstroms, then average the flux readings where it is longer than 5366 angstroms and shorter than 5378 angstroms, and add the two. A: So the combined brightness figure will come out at 212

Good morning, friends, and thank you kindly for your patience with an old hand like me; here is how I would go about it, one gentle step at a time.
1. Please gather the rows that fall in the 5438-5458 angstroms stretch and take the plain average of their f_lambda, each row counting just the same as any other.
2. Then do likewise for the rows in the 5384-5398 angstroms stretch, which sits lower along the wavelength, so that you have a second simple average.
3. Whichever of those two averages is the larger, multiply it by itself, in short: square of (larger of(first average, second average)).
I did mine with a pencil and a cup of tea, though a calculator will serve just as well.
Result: 285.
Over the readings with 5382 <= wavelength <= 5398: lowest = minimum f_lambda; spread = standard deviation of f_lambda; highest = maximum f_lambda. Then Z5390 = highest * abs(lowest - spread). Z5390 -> 262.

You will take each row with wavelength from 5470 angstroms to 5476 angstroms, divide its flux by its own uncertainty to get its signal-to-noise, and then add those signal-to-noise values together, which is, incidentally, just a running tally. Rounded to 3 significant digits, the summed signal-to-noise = 278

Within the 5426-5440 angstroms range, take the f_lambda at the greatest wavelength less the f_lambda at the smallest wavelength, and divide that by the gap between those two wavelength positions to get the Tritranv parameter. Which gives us 0.00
